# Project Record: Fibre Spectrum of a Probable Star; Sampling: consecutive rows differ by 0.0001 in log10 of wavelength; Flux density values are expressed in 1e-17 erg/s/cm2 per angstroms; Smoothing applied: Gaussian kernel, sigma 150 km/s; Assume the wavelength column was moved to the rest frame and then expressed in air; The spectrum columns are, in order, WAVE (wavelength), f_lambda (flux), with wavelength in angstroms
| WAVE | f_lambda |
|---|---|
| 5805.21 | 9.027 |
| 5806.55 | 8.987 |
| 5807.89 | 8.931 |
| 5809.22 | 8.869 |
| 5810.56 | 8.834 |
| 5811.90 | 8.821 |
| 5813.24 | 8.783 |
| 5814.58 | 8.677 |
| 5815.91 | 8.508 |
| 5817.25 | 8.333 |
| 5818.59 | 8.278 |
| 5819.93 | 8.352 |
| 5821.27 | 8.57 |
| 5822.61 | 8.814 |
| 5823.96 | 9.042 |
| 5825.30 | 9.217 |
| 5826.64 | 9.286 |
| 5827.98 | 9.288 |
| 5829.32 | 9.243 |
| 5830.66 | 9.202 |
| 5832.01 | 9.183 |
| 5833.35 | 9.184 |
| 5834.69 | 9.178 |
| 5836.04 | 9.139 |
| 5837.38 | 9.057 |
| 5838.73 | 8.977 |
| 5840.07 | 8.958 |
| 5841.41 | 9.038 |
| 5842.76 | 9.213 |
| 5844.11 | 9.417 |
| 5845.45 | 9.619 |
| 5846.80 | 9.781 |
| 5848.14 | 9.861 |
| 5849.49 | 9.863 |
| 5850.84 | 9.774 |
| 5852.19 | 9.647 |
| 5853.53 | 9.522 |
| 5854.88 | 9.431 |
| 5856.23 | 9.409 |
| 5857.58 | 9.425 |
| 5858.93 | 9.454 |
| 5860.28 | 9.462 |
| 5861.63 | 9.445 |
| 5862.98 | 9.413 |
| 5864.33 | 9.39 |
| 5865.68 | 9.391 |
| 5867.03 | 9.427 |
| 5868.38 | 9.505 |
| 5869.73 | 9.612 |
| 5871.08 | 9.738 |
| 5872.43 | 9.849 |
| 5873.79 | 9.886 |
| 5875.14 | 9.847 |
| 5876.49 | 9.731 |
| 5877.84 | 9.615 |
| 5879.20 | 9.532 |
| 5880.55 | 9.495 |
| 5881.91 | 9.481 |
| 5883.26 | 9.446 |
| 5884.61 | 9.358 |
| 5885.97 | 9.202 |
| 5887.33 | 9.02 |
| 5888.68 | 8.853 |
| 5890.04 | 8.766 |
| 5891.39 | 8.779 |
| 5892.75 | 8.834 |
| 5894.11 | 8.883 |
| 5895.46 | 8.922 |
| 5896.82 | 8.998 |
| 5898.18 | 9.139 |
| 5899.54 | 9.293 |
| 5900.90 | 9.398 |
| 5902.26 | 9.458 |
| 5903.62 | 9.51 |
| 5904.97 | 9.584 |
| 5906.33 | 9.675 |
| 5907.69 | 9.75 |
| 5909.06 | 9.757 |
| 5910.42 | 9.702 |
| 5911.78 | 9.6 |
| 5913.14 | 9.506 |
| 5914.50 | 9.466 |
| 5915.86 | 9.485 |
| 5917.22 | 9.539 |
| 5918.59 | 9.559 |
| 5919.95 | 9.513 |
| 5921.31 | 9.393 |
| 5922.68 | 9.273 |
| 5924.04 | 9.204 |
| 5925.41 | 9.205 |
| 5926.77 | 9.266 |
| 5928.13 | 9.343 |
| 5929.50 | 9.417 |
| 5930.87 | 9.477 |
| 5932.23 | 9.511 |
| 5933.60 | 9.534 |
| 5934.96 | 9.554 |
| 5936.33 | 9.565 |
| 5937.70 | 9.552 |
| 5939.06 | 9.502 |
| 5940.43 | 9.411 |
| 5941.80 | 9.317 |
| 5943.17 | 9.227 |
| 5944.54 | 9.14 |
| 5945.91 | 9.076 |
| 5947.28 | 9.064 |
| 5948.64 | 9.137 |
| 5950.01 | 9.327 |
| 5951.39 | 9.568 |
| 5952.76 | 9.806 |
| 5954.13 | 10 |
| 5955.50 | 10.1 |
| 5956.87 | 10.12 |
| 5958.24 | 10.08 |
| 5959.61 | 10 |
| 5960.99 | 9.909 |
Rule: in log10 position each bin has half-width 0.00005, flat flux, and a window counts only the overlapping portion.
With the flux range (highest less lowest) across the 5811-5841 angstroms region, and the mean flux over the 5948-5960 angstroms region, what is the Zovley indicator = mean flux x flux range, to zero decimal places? 10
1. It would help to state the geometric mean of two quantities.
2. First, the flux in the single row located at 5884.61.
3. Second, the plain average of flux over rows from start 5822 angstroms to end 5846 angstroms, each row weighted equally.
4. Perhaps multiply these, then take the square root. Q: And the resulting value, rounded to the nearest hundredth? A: 9.26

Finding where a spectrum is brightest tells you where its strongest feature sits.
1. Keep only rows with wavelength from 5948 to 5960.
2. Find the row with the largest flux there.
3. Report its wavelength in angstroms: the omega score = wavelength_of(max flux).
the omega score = 5956.87 angstroms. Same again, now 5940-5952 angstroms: 5951.39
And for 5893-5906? 5904.97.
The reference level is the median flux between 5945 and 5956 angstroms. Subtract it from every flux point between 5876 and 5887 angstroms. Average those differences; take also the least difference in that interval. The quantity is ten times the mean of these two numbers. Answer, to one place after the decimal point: -1.1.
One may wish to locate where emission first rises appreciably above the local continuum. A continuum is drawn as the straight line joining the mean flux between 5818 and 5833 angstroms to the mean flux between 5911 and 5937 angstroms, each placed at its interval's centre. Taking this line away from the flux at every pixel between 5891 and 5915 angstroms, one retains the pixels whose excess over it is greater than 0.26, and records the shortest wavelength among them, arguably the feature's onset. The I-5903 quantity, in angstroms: 5906.33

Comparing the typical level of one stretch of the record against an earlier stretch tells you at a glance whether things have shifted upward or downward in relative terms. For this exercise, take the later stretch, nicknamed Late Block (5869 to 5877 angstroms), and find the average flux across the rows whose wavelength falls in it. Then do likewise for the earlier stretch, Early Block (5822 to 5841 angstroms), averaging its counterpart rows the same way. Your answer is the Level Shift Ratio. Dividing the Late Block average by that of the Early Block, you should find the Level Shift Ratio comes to 1.07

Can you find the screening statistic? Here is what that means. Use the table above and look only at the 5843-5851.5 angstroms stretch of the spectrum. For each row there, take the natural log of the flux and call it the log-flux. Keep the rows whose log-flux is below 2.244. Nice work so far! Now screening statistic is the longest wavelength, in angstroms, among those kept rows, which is 5844.11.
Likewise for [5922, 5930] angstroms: 5929.50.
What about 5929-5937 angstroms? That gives 5929.50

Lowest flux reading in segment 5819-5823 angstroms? 8.352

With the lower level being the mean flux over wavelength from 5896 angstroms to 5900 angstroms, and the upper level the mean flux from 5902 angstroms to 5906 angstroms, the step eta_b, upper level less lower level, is 0.4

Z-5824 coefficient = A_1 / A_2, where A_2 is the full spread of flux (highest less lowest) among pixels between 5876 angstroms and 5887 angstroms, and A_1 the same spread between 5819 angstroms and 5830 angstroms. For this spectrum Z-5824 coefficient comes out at 1.8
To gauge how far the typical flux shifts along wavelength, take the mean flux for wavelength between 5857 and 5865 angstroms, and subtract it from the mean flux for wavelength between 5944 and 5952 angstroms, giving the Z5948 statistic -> -0.2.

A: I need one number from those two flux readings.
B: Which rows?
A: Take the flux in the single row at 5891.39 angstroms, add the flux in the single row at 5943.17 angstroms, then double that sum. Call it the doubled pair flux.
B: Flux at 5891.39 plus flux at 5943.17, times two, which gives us 36.0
